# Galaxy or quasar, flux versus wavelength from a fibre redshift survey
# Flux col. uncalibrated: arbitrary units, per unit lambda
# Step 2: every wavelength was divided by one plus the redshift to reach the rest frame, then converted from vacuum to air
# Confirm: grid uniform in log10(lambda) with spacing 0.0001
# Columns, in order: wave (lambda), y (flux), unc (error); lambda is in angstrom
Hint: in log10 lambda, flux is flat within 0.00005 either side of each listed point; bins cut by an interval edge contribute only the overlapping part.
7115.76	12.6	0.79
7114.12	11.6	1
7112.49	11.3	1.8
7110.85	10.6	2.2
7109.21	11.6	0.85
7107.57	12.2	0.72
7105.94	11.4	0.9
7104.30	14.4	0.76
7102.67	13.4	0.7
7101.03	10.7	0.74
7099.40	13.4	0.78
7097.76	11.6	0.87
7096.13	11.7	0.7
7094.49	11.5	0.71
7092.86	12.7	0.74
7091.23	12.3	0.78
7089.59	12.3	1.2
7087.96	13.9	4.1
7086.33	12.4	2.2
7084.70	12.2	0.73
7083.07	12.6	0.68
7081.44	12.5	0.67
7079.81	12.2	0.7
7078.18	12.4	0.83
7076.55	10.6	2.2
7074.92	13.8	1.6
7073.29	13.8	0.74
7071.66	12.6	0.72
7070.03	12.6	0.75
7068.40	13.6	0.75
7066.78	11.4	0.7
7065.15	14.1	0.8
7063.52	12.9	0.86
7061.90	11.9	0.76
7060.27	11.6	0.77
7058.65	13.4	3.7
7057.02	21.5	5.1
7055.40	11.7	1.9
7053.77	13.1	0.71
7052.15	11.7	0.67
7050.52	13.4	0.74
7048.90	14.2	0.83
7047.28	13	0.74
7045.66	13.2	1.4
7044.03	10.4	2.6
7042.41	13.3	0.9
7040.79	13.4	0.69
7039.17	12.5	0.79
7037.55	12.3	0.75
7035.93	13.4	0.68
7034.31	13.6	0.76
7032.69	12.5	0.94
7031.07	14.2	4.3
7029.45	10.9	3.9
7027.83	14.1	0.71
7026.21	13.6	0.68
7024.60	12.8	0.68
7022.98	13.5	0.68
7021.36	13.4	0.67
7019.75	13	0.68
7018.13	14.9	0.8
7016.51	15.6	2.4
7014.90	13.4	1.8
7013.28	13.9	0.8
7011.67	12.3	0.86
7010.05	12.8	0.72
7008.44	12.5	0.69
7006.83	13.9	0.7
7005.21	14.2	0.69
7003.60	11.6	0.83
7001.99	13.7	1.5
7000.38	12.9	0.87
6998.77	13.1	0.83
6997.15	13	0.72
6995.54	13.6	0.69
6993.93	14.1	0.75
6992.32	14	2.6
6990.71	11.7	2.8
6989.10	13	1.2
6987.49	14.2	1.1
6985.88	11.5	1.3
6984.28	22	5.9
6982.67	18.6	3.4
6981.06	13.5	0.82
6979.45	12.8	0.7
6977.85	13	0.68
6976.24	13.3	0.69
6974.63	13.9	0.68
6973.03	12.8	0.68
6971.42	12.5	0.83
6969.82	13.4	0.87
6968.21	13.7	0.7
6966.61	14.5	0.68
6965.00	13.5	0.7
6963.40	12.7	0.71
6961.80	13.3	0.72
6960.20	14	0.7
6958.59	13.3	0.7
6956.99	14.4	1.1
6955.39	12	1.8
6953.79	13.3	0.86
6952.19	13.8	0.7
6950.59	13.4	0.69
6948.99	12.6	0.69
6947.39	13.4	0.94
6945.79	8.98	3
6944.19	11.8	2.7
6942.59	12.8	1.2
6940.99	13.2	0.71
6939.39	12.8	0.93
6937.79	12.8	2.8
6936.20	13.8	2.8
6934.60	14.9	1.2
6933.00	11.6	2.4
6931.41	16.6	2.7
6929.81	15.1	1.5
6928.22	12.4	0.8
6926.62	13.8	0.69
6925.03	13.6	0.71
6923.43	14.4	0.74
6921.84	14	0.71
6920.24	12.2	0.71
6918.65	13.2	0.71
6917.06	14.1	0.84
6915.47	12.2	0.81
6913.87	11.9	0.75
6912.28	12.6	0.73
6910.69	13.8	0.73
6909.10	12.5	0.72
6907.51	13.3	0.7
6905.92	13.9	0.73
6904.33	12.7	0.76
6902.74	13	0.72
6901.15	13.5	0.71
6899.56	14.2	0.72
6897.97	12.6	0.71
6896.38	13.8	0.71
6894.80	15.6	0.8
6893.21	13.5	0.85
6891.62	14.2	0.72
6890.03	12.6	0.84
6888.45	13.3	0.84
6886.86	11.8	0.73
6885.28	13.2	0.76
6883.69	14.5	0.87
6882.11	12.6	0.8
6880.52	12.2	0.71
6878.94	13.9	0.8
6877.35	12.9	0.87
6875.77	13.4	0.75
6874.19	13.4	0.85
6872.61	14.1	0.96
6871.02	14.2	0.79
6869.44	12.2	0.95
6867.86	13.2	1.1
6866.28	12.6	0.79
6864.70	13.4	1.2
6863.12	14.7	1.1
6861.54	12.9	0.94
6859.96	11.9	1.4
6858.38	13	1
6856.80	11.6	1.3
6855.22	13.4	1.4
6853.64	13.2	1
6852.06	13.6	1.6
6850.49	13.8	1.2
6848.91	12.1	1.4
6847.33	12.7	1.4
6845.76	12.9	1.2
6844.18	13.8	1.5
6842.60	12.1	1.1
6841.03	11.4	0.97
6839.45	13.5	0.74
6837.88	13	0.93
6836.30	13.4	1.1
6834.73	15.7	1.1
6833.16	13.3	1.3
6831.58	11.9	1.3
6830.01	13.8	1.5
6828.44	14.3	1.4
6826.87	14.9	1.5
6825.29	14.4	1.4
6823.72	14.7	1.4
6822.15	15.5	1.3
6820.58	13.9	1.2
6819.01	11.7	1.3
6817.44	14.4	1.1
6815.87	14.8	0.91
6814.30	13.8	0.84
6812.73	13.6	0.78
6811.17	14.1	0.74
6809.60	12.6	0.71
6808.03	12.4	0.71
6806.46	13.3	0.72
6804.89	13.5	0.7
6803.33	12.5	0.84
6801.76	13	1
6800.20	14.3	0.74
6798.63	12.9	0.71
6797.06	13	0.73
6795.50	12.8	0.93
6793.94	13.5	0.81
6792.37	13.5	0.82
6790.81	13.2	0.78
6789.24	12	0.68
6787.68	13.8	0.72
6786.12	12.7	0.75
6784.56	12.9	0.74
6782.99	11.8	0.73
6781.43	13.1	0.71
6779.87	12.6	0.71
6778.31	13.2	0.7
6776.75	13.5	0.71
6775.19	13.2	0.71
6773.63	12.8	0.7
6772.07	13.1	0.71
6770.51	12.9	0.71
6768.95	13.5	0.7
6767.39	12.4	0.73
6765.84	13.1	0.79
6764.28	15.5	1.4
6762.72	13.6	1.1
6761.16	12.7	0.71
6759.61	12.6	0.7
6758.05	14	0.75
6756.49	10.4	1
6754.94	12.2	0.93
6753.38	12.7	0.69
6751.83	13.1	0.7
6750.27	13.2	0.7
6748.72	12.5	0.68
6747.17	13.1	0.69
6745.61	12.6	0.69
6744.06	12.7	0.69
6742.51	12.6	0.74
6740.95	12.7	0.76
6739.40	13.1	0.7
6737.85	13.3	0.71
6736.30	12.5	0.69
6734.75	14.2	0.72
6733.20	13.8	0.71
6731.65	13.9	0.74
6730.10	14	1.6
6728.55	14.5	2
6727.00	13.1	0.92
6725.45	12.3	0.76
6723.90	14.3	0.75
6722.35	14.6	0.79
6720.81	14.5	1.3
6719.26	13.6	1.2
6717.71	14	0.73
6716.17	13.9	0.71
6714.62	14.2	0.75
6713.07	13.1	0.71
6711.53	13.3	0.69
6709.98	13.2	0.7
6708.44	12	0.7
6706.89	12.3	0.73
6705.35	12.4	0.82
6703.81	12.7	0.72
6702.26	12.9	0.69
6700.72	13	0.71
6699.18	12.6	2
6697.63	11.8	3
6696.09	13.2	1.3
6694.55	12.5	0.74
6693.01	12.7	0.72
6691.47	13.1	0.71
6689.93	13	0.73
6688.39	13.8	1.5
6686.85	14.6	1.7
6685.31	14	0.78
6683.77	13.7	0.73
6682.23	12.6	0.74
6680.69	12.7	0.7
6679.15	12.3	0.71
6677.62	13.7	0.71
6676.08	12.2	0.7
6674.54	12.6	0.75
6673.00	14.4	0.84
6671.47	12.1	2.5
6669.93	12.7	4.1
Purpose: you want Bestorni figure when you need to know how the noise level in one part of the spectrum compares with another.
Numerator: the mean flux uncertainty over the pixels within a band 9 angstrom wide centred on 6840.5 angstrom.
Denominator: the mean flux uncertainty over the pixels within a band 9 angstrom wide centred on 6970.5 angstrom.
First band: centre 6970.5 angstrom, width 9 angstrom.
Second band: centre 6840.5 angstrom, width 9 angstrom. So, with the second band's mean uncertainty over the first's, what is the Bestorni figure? 1.4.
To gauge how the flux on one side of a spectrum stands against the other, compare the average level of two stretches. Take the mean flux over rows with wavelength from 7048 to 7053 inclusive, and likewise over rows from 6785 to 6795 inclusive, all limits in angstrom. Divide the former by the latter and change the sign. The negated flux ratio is -1.00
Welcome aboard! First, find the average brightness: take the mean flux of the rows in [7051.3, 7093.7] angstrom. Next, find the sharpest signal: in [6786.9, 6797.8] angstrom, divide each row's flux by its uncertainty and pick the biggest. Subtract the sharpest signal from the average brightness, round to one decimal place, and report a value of -6.3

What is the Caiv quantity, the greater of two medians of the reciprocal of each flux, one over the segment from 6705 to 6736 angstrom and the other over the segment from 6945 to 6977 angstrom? 0.0749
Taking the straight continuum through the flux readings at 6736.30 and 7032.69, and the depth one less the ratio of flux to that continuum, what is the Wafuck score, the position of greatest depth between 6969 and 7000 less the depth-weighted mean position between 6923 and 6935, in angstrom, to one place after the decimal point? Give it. 56.6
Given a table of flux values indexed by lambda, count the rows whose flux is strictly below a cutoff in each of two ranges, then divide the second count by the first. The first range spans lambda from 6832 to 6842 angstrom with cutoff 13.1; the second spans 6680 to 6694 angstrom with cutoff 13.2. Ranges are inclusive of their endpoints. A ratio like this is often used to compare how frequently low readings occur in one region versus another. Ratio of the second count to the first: 2.5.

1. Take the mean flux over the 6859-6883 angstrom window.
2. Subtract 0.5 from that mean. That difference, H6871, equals 12.7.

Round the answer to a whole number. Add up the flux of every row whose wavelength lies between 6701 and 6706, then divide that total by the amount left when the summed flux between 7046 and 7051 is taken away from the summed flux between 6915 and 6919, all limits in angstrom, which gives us -35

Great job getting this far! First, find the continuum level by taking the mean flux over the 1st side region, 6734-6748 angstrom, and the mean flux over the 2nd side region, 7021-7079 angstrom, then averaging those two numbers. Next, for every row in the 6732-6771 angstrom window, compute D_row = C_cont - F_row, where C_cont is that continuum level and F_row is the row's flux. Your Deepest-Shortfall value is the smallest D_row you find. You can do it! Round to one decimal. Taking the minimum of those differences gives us -2.5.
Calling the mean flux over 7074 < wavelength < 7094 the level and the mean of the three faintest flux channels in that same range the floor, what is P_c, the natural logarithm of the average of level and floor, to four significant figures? 2.491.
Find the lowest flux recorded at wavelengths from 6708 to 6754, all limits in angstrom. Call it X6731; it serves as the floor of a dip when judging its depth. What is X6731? 12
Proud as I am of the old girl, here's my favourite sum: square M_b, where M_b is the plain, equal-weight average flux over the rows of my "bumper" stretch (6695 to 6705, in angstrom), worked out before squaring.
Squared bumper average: 161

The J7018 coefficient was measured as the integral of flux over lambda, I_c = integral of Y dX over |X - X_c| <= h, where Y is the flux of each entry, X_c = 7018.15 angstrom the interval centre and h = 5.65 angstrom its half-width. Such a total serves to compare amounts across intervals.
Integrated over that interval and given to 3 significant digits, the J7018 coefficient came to 158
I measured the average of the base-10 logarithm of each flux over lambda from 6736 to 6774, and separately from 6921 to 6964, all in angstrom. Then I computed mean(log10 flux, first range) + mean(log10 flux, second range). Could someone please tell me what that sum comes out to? 2.23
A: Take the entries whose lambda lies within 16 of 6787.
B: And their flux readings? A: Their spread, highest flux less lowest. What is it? 2.5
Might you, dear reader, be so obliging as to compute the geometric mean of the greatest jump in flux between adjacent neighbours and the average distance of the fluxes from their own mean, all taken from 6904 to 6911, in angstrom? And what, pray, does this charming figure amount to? 0.8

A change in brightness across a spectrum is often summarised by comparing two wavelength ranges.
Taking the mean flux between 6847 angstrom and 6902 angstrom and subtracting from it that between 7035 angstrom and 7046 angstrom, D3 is 0.6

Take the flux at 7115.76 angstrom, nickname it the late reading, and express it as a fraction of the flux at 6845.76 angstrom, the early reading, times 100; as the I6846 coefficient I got 98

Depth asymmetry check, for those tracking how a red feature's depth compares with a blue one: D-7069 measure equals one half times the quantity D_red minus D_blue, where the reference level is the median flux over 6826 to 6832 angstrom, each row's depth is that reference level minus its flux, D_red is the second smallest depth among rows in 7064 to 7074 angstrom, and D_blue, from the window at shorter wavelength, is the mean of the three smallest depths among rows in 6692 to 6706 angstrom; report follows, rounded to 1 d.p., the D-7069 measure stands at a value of -0.4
